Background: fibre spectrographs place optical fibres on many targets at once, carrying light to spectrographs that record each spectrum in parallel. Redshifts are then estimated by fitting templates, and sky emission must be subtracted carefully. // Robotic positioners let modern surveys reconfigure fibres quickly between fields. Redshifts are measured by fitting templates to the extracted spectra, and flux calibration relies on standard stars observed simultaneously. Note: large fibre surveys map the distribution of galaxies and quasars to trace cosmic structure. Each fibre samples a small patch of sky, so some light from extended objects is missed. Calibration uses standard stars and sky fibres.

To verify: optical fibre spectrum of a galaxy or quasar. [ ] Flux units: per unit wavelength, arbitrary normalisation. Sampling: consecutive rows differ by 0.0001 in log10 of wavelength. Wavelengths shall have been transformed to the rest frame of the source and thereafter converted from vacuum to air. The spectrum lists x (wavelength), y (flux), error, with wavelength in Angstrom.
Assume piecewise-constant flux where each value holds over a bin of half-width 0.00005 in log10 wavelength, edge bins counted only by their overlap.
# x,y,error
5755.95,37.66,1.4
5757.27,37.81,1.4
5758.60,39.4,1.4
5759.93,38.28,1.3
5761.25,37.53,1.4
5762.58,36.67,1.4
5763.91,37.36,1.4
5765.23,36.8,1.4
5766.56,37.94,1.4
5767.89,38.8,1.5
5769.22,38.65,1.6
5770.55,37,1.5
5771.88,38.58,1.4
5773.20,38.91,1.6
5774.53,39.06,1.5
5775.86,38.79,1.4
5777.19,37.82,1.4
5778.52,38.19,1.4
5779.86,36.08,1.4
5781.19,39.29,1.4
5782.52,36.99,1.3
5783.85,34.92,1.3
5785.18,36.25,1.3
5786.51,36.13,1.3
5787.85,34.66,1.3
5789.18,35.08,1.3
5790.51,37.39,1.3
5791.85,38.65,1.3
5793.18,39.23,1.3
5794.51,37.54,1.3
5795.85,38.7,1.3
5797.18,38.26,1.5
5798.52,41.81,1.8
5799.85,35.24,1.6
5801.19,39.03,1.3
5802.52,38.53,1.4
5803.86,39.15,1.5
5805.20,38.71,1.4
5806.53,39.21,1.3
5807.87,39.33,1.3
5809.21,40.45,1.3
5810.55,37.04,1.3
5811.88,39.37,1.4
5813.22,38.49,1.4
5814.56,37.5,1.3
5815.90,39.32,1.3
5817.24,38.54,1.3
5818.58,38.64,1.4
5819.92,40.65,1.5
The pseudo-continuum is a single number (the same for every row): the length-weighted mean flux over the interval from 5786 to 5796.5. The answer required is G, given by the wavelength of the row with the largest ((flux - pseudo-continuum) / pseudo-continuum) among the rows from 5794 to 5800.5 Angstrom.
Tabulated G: 5798.52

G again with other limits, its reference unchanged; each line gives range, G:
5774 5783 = 5781.19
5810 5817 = 5811.88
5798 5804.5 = 5798.52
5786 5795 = 5793.18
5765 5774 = 5773.20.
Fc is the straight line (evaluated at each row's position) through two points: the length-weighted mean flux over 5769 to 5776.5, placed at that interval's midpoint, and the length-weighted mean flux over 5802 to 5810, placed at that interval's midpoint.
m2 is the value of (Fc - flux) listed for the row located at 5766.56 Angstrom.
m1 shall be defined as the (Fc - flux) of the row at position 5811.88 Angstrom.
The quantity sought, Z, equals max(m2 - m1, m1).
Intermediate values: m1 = -0.08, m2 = 0.5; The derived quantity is 0.5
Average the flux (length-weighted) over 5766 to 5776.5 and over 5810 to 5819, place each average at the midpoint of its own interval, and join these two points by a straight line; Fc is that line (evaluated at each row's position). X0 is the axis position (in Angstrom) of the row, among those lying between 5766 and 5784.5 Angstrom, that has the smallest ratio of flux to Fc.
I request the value 5783.85 Angstrom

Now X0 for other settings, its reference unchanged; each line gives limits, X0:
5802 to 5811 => 5810.55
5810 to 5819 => 5810.55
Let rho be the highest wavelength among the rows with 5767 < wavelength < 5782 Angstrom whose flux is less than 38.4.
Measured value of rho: 5779.86 Angstrom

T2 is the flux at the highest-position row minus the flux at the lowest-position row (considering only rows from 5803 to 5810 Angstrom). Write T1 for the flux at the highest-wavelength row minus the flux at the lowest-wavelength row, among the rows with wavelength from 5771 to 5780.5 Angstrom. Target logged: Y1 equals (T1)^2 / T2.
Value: 4.8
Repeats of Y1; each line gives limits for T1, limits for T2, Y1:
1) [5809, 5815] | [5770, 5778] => 10.6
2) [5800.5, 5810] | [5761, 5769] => 1.6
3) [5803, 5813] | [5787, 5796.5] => 0.0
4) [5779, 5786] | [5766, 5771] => 0.0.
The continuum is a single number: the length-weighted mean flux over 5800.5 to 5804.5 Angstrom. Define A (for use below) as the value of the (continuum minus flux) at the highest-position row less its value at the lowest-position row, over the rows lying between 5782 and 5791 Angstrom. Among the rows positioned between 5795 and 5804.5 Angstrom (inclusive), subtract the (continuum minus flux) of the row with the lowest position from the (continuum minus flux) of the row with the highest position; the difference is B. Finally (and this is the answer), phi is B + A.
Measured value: -1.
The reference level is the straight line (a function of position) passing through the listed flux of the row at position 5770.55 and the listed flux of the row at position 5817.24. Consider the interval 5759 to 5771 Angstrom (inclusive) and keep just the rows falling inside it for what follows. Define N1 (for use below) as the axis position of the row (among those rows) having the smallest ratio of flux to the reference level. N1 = 5762.58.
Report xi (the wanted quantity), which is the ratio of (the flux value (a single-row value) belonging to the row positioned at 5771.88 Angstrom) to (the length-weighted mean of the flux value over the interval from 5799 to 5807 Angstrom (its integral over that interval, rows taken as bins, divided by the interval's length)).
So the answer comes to 1.00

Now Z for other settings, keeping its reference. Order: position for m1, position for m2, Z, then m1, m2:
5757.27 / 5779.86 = 2.2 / 0.40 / 2.6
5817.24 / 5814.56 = 1.0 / 0.85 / 1.8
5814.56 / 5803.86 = 1.8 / 1.84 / 0.0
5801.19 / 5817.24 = 0.8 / 0.05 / 0.9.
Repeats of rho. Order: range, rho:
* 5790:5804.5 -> 5799.85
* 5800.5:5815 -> 5814.56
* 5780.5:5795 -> 5794.51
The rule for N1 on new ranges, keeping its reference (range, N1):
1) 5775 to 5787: 5783.85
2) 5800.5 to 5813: 5810.55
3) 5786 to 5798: 5787.85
